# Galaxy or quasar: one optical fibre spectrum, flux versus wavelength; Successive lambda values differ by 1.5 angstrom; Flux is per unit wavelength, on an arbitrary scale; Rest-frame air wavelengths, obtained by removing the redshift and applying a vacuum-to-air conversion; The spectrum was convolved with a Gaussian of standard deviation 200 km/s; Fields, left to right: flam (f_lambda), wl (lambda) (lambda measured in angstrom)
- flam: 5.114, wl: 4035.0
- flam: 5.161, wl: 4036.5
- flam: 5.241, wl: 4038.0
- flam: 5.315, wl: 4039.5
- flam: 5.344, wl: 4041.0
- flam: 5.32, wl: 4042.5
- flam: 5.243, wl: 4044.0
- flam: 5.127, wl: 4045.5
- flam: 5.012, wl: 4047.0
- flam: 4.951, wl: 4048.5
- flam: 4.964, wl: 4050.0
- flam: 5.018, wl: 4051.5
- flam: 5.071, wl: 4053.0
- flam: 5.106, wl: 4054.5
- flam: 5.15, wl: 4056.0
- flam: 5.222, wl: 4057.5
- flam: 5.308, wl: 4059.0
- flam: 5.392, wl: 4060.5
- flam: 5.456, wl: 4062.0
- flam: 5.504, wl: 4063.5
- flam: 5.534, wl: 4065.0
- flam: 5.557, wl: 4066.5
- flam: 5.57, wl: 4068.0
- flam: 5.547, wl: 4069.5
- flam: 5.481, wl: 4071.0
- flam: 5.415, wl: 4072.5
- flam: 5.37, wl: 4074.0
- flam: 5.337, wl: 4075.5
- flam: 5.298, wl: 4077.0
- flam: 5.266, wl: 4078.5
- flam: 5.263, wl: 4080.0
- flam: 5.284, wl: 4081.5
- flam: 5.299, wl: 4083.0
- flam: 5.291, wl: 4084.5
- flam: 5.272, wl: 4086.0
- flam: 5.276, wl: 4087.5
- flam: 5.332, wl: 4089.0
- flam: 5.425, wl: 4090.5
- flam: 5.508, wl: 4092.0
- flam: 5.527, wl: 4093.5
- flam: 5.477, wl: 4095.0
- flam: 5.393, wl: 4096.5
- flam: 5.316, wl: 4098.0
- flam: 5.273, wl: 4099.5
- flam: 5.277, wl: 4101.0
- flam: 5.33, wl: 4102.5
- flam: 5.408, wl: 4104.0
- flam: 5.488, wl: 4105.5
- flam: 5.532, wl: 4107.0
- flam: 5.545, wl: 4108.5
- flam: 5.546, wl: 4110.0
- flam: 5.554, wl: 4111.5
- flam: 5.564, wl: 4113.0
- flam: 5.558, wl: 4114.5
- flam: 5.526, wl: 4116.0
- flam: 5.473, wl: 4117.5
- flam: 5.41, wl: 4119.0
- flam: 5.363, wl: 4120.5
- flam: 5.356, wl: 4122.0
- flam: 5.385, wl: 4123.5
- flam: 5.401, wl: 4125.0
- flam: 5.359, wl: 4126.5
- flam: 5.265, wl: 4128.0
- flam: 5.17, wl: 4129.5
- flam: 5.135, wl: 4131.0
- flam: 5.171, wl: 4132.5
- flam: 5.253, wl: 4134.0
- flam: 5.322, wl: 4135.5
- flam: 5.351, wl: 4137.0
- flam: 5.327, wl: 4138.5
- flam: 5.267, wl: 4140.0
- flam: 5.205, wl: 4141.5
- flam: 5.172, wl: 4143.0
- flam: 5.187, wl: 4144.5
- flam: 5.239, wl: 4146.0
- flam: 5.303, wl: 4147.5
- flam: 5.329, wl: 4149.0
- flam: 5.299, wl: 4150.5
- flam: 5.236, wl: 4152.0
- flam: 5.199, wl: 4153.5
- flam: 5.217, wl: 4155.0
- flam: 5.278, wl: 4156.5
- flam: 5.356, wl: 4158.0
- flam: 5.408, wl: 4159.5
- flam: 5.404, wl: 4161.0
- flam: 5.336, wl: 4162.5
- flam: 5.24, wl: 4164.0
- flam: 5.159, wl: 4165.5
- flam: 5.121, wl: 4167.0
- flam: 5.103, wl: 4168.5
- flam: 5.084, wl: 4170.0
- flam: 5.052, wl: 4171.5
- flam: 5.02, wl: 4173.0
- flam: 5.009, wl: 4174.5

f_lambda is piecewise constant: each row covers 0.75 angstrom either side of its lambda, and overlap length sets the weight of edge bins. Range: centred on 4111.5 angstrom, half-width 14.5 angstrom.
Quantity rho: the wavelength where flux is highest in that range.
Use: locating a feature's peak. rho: 4113.0 angstrom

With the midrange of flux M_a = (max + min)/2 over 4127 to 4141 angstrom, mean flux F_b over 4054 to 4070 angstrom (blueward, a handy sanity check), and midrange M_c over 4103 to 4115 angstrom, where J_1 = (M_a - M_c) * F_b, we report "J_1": -1.3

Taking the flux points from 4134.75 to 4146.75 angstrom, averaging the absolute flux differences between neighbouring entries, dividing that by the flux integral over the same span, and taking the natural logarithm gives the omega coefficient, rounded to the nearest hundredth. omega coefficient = -7.38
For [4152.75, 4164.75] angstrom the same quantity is -7.07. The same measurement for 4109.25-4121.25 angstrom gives -7.65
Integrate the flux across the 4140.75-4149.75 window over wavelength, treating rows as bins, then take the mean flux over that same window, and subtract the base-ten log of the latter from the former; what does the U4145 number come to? 46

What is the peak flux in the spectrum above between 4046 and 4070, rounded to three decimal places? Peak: 5.570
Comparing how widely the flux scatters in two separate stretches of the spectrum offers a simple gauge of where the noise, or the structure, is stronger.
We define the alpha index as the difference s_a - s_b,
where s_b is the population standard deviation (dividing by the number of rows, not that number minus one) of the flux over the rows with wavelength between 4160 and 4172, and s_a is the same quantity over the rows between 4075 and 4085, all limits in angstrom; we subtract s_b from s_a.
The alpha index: -0.096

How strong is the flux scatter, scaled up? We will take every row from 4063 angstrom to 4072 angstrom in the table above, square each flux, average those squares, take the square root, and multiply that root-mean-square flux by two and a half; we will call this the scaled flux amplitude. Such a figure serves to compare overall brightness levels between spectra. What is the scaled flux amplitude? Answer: 13.8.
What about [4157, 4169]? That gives 13.2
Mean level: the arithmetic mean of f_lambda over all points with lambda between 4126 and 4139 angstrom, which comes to 5.26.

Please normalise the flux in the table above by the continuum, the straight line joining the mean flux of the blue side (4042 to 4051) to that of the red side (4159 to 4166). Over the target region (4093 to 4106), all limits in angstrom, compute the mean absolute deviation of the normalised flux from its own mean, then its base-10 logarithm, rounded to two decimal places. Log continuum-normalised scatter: -1.81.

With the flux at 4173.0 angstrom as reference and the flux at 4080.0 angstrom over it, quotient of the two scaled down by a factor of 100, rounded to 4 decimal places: 0.0105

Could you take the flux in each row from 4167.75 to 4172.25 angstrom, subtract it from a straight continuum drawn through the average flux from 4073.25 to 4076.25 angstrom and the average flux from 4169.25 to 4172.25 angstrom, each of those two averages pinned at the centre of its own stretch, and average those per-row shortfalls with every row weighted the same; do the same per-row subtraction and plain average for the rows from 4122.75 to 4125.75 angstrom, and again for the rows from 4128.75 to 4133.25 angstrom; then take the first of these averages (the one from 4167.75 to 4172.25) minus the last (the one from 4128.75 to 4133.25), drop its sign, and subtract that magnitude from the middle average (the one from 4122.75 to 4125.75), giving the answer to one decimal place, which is -0.2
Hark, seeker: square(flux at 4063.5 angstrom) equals 30.3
